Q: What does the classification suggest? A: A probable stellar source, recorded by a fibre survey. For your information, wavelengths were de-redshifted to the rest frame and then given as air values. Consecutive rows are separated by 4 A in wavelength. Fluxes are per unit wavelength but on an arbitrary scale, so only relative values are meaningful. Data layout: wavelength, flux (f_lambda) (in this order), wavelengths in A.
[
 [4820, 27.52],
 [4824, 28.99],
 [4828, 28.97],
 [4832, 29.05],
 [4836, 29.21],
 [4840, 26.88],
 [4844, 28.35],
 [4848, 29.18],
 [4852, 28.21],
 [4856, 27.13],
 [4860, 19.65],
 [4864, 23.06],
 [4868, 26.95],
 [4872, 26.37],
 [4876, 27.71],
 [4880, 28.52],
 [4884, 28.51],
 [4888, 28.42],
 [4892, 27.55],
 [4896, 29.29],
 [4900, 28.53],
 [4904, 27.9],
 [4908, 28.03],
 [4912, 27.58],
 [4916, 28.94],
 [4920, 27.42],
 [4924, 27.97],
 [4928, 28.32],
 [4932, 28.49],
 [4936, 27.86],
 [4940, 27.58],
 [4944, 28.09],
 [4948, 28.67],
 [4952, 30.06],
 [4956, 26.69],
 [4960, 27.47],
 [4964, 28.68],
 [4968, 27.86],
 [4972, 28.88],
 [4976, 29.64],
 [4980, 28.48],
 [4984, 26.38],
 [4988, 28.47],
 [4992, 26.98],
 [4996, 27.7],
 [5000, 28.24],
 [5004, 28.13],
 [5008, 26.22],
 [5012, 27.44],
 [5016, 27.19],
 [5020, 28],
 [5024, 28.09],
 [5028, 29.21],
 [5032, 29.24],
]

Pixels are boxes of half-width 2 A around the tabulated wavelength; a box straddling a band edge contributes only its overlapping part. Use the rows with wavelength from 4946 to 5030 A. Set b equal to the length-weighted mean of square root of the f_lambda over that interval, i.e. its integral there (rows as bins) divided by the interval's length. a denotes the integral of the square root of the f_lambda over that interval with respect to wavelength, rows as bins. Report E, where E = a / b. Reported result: 84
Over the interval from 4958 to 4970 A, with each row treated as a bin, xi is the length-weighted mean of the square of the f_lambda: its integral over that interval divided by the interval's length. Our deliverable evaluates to 784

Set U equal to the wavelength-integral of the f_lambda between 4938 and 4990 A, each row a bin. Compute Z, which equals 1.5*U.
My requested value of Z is 2202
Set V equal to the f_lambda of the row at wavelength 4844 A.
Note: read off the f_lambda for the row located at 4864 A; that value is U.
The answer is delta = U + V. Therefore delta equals 51.4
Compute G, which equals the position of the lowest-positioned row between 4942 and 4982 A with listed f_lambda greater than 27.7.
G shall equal 4944 A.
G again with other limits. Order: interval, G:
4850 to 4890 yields 4852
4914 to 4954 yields 4916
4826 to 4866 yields 4828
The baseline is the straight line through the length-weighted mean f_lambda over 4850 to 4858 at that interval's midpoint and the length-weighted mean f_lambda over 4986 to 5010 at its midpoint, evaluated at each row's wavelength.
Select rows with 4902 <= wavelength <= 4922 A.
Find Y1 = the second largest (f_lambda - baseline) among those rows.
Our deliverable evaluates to 0.38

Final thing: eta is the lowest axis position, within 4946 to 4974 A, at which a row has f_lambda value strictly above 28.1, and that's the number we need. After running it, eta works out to 4948 A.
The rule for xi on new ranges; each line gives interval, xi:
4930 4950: 792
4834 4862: 736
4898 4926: 787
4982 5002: 760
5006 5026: 751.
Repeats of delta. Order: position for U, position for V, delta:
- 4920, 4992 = 54.4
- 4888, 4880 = 56.9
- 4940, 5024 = 55.7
